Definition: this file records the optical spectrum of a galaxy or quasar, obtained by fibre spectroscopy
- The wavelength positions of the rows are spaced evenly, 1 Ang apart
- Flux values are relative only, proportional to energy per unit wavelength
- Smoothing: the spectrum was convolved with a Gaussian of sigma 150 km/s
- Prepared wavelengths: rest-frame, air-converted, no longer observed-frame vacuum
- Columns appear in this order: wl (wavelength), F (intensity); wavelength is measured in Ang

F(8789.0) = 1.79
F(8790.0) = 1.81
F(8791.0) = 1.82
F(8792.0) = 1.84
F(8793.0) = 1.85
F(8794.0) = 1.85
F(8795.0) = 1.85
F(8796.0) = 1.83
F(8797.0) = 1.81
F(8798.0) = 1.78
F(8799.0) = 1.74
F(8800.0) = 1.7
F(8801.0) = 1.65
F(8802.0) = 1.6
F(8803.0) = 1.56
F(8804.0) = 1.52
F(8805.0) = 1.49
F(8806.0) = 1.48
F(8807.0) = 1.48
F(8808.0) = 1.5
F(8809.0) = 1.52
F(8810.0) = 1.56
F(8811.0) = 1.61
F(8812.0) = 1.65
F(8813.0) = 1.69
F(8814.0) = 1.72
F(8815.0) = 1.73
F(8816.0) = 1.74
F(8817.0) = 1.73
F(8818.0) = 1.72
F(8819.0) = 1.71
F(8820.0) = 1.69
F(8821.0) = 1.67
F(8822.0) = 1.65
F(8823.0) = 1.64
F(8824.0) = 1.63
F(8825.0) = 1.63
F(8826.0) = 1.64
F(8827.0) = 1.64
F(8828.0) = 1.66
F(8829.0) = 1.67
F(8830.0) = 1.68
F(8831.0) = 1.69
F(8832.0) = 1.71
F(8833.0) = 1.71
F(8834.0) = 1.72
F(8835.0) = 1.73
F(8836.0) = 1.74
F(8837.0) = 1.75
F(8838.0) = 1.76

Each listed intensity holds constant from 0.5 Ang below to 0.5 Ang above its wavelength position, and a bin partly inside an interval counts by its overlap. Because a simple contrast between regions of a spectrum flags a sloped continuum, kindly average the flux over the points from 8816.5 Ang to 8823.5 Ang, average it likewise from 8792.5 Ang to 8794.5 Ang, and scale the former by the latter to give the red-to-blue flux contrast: 0.91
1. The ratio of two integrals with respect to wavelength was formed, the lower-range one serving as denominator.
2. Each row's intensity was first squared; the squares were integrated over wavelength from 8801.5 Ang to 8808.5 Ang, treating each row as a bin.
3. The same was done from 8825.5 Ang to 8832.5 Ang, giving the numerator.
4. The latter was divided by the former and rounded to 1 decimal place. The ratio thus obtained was 1.2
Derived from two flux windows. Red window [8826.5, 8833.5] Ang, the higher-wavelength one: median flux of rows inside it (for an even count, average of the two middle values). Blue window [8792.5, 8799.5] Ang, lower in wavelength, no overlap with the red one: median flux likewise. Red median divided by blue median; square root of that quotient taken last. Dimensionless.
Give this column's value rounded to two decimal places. 0.96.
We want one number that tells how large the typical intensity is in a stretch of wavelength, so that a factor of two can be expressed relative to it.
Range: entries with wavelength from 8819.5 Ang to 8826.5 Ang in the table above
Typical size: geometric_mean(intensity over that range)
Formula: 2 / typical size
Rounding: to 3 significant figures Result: 1.21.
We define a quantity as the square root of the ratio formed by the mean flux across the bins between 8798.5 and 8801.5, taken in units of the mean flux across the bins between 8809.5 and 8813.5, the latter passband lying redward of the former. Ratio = 1.02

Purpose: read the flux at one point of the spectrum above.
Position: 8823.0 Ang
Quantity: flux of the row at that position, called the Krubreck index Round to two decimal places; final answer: 1.64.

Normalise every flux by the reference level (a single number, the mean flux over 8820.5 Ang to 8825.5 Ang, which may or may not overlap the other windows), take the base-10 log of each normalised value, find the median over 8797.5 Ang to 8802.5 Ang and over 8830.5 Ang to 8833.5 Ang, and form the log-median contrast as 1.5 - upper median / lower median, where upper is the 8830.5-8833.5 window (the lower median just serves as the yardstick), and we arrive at 0.3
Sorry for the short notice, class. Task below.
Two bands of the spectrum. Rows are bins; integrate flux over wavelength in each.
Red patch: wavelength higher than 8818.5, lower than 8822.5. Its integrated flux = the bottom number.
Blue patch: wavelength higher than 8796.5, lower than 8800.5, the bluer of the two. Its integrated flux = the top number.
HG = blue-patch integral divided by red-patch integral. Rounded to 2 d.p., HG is 1.05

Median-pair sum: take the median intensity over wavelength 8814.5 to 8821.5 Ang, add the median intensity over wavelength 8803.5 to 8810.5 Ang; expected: 3.22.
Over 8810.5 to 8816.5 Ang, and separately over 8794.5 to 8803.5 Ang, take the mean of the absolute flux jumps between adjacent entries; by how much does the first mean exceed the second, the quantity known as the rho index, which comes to -0.010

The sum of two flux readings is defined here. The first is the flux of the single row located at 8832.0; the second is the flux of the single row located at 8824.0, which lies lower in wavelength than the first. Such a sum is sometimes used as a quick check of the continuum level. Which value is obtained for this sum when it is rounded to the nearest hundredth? 3.34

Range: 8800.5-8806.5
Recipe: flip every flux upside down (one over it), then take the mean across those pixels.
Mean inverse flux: 0.65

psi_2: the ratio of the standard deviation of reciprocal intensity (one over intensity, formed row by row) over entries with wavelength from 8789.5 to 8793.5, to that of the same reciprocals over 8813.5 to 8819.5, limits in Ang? 1.5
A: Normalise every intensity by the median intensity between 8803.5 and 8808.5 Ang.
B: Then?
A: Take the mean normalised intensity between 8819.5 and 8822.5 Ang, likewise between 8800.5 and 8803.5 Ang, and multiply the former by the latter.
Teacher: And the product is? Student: 1.21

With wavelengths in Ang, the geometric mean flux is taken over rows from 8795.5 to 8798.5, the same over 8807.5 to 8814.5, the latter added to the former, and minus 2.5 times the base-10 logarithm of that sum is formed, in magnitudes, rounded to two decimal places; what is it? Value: -1.33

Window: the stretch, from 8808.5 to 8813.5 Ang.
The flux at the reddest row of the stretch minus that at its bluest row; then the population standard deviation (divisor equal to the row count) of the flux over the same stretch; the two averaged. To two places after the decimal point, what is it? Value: 0.12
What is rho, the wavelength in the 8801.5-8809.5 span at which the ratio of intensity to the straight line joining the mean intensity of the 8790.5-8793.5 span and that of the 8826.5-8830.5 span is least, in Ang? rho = 8806.0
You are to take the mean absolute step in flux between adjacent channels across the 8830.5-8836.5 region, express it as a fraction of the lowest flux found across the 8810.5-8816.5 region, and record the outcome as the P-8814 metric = 0.0062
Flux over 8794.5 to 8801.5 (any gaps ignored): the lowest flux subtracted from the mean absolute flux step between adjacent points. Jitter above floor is -1.62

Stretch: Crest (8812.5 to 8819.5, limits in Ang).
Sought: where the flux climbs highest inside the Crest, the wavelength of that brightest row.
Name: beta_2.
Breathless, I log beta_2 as 8816.0 Ang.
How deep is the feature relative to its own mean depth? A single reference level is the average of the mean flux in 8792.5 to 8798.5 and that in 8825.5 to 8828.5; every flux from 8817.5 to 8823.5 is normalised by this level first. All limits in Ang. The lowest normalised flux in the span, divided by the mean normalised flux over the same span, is 0.98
